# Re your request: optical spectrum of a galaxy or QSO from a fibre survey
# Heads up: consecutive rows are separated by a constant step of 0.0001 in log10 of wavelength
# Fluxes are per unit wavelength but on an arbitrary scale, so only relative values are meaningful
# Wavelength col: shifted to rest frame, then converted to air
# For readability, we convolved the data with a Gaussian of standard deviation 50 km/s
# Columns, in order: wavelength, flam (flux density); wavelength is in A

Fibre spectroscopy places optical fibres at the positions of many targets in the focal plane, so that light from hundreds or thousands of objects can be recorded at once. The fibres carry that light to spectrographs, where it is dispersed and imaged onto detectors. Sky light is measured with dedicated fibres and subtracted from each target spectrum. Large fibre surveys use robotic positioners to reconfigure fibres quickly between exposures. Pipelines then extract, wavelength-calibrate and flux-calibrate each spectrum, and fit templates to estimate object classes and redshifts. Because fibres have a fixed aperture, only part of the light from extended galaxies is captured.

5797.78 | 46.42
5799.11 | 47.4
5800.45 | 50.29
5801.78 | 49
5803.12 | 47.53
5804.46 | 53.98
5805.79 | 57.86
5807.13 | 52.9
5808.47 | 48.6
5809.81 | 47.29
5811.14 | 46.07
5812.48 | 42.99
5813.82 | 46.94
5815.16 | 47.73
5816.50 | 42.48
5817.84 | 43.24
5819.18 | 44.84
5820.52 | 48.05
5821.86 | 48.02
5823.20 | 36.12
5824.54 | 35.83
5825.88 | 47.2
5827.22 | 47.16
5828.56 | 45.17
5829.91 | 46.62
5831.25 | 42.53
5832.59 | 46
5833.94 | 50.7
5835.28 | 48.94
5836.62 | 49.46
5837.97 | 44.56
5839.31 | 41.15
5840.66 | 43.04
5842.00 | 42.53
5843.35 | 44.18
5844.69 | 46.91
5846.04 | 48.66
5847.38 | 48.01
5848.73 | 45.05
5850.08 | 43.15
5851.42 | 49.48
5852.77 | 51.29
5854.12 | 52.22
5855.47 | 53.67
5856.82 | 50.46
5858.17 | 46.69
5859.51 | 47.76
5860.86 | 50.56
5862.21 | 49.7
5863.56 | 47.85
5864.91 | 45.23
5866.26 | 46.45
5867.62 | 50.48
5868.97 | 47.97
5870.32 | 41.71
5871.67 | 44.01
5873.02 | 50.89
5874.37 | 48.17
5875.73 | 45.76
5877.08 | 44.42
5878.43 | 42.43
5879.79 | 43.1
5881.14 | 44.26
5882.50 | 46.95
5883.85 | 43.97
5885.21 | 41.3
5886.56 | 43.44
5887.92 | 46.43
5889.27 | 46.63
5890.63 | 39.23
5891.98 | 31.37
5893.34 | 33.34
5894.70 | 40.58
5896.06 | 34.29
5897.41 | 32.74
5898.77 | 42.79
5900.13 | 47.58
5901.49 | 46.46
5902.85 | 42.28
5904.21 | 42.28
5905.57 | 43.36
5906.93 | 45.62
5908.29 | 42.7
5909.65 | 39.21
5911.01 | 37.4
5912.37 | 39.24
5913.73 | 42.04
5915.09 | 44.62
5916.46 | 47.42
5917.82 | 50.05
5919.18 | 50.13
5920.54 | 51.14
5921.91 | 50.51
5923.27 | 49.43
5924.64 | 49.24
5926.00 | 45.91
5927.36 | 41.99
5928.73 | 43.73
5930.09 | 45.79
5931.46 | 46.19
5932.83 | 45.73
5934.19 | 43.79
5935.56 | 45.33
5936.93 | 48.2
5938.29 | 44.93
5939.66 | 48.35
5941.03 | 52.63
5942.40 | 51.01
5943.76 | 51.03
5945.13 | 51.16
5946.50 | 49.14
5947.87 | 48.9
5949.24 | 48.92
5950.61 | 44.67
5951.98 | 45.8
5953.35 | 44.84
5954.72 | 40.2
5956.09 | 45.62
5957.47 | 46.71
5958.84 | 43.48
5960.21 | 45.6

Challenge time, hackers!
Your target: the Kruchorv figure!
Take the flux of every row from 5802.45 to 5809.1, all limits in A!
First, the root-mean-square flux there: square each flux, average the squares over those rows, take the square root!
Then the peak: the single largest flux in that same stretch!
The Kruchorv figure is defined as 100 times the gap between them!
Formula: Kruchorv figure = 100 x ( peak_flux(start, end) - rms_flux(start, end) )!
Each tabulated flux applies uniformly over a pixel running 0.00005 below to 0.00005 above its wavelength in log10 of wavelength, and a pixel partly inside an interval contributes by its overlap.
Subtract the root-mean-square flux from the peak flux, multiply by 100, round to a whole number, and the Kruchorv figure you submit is 555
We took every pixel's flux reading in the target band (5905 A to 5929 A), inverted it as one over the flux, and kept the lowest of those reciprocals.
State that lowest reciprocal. 0.0196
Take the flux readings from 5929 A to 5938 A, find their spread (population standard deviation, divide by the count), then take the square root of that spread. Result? 1.14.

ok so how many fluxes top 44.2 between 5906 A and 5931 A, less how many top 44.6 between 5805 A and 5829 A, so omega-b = -2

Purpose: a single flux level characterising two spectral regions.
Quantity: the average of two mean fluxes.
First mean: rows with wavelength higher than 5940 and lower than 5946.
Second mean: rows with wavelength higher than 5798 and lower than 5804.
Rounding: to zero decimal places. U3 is 50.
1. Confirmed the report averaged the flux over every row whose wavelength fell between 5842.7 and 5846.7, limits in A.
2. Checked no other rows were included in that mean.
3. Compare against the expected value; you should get 46.6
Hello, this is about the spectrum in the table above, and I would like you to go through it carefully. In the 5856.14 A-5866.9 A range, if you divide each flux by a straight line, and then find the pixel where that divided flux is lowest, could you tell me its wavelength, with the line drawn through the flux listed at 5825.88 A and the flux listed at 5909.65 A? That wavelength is 5864.91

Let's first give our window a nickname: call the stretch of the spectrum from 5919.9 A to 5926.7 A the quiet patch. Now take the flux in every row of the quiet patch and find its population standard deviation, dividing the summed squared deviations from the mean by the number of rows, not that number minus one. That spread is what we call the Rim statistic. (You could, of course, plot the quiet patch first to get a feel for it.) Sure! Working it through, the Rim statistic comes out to 1.8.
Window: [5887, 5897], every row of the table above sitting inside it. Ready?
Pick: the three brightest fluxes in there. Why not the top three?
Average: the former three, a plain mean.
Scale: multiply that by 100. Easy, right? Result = 4455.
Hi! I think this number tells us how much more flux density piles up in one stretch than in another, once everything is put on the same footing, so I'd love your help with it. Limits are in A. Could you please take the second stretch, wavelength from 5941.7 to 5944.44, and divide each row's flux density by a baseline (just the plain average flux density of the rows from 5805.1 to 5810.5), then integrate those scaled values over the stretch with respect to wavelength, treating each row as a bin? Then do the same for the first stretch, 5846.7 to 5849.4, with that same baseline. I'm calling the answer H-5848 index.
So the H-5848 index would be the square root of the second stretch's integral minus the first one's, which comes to 0.527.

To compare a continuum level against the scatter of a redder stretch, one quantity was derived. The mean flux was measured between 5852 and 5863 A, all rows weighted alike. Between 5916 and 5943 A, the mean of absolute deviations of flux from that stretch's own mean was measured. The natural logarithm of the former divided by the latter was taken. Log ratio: 3.0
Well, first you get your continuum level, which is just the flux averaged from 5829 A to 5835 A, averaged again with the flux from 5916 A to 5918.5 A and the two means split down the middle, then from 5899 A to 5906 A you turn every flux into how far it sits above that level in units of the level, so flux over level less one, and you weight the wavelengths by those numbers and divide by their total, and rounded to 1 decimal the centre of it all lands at 5903.9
